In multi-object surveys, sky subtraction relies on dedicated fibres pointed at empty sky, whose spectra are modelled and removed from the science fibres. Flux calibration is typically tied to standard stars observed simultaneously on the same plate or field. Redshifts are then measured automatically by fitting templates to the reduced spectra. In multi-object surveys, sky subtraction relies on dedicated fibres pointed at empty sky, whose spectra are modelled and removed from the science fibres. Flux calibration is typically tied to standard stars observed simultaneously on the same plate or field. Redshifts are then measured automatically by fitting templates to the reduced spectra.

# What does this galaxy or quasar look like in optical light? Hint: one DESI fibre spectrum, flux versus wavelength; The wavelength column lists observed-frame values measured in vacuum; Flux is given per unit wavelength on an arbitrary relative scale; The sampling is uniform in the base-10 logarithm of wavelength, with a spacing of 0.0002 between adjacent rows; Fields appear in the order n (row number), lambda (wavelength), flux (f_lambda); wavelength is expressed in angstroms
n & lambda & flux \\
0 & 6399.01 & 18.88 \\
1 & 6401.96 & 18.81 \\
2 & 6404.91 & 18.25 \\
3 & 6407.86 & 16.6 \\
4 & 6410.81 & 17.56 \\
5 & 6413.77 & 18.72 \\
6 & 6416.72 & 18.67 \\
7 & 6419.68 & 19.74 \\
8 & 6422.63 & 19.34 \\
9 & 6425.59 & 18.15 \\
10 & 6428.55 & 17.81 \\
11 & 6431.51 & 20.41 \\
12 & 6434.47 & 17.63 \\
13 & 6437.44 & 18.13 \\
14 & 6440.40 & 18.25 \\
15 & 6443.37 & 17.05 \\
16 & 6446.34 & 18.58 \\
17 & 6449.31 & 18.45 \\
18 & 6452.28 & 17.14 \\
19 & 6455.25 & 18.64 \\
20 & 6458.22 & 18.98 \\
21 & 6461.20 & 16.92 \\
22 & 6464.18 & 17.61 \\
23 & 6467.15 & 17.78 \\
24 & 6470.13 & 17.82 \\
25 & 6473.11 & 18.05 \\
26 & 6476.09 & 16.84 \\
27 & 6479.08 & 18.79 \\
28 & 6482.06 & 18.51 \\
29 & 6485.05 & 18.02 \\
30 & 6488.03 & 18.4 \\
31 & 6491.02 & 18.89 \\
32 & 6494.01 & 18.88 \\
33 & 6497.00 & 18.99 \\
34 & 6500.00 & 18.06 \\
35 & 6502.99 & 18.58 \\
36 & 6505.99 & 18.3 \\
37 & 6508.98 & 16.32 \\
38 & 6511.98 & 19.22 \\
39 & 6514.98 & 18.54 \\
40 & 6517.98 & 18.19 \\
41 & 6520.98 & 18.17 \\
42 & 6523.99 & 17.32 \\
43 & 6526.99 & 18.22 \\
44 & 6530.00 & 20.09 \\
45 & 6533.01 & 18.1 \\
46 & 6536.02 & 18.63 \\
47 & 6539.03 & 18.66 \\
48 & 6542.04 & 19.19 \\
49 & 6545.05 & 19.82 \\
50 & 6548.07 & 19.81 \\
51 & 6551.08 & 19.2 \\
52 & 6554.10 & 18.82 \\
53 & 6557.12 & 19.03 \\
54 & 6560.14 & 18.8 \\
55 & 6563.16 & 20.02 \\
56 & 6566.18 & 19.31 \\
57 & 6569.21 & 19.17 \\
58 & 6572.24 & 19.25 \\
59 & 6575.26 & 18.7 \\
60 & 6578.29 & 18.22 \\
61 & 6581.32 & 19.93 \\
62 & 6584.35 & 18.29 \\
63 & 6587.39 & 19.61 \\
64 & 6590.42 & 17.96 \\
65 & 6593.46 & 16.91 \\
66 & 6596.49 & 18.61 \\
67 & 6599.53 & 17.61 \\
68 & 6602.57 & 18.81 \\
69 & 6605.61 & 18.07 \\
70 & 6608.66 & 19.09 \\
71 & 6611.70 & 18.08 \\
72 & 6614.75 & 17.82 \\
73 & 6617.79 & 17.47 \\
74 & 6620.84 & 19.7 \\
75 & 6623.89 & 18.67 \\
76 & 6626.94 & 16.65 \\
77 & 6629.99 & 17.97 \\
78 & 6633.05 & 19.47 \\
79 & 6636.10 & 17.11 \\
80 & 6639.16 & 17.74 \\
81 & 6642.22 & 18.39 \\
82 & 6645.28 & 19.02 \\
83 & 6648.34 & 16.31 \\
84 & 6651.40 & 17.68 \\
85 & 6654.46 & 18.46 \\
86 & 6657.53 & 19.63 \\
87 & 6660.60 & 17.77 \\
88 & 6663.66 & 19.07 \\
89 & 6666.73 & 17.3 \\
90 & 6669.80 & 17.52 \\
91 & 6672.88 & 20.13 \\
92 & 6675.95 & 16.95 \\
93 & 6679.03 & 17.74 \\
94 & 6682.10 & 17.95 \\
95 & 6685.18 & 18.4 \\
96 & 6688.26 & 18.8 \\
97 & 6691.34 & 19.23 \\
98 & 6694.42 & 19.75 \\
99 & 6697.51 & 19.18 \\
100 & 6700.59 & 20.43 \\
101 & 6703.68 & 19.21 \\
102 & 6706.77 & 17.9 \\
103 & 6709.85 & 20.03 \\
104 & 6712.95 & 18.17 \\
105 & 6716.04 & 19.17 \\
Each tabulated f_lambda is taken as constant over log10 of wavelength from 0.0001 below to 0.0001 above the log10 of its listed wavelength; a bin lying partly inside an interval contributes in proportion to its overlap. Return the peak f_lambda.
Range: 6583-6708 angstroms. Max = 20.43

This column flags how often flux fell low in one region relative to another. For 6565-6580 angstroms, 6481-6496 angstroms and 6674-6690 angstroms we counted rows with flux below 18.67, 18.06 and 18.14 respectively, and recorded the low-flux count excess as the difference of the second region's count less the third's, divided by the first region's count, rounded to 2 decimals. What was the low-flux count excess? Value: -2.00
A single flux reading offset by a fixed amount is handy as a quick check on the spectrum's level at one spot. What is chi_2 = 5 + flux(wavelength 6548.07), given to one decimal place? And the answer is 24.8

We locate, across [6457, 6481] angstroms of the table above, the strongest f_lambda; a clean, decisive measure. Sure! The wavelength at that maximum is 6458.22 angstroms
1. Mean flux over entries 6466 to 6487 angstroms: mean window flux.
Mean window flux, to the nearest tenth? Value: 18.0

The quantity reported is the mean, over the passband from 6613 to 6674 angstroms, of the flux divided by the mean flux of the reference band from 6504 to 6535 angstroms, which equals 1.00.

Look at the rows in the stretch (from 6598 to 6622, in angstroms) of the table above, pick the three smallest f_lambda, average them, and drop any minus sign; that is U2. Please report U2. 17.6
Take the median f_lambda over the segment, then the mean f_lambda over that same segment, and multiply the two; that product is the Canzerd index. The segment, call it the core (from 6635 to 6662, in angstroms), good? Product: 320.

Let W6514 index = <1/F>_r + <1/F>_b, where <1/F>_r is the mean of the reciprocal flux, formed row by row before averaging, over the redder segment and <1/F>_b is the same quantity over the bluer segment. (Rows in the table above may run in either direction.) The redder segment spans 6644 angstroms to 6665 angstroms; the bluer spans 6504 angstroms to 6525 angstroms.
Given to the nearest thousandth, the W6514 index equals 0.111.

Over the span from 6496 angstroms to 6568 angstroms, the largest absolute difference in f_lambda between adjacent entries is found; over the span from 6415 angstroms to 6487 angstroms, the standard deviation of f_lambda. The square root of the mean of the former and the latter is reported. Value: 1.37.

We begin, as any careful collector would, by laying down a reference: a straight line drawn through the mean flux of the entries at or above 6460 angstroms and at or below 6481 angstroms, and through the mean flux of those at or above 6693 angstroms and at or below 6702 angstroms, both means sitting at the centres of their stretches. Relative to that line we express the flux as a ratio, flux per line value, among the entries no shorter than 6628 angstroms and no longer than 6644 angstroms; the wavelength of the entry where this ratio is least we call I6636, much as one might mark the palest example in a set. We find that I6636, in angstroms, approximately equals 6636.10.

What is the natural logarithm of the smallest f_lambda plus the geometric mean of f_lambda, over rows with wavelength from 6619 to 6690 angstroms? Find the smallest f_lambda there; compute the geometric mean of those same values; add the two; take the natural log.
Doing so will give 3.540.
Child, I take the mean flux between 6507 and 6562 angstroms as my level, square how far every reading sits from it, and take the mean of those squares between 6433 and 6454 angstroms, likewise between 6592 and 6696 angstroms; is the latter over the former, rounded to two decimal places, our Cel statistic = 1.15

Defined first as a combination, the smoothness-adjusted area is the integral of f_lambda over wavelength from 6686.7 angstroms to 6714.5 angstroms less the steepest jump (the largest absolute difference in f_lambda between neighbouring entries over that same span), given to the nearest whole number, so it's 531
